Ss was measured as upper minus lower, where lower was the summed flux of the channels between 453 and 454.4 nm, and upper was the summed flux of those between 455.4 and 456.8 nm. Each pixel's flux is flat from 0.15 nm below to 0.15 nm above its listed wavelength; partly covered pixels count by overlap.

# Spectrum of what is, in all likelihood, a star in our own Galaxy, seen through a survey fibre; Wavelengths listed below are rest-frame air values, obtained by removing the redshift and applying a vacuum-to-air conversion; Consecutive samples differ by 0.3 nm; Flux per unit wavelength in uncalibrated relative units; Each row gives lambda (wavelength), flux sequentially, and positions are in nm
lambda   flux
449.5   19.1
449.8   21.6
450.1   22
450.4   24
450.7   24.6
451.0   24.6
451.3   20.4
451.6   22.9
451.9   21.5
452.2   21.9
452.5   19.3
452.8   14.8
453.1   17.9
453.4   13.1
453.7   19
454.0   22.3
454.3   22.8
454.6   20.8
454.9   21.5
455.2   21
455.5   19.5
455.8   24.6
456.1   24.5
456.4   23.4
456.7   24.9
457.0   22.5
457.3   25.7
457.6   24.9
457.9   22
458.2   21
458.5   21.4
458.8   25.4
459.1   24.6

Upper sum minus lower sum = 22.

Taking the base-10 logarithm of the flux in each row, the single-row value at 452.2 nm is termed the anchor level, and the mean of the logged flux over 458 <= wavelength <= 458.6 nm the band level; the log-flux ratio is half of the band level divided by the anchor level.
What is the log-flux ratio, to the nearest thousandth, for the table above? 0.495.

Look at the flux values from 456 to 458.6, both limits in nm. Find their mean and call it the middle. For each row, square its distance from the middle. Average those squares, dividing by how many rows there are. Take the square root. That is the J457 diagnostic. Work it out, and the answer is 1.6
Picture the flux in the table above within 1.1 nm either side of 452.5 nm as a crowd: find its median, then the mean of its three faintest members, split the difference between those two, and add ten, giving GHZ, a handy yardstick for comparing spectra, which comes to 27.3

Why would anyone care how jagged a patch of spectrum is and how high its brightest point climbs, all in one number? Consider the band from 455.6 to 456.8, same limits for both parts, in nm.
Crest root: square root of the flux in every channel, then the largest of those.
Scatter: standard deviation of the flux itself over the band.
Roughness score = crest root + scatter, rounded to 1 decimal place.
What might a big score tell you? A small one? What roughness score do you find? 5.6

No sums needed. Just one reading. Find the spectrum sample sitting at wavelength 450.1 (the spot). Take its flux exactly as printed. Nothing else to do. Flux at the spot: 22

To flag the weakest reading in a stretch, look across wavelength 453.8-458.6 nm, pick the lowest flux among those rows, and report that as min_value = 19.5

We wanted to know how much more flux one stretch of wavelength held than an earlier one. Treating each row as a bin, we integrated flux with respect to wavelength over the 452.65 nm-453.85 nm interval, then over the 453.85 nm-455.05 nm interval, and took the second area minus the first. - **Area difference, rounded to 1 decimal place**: 6.8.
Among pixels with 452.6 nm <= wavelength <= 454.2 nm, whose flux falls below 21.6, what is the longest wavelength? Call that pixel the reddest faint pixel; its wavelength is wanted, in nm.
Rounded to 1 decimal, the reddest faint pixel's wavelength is 453.7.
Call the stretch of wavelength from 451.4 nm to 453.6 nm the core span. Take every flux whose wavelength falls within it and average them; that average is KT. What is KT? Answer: 18.8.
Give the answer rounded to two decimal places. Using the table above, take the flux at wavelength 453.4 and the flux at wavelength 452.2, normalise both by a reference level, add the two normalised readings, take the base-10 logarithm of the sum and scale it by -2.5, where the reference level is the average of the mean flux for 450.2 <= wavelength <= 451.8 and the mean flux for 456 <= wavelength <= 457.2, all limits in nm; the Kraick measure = -0.43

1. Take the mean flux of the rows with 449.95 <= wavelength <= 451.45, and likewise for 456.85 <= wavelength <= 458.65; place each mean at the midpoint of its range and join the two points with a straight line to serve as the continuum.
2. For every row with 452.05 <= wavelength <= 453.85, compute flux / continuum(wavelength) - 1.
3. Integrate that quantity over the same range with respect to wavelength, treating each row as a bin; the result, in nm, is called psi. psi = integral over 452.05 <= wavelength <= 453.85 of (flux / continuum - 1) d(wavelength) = -0.42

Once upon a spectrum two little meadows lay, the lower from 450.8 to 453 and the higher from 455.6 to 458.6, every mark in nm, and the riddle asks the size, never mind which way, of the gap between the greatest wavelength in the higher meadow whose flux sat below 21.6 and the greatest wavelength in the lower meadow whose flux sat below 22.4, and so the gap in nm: 5.70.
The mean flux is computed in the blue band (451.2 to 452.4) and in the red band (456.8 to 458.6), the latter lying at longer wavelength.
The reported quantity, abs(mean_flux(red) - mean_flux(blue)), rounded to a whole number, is 1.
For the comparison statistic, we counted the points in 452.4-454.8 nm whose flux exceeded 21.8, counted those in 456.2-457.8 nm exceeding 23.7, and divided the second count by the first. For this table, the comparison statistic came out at 1.5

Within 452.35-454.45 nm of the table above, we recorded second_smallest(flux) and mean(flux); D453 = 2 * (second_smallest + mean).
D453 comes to 67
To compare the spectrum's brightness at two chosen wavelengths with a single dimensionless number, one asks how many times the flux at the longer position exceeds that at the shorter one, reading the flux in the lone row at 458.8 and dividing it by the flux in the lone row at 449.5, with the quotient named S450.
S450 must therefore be 1.33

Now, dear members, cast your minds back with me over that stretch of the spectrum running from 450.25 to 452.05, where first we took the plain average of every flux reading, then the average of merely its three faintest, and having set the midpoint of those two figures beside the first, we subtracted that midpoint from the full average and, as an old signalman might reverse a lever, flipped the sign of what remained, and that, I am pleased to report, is -0.70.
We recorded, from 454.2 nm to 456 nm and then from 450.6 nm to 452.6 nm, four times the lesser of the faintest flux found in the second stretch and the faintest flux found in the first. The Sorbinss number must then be 77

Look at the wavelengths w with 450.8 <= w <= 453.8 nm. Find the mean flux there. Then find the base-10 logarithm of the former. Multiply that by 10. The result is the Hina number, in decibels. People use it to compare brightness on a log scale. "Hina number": 12.9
